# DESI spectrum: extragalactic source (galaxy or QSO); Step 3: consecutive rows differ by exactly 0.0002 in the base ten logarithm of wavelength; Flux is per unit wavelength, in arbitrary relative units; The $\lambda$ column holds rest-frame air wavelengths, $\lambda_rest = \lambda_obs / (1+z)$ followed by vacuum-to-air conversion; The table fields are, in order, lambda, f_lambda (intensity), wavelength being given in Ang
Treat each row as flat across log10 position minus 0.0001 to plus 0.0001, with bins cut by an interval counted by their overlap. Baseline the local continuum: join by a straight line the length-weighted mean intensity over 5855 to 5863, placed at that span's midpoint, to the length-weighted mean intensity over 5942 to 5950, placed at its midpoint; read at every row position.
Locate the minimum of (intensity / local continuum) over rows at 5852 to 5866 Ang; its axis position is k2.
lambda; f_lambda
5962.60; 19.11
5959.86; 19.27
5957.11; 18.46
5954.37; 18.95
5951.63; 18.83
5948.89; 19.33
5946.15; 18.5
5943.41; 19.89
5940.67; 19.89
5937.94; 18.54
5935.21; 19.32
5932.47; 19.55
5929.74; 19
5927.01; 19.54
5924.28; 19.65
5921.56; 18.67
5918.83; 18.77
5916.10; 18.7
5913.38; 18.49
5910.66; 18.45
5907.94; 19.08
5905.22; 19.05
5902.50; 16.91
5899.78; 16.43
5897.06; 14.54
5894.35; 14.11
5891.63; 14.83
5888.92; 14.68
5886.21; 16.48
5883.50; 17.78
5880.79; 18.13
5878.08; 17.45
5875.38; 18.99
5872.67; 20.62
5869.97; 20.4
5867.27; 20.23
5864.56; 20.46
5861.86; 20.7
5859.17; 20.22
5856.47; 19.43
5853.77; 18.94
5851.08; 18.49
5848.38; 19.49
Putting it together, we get 5853.77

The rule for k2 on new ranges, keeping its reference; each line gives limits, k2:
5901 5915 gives 5902.50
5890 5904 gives 5894.35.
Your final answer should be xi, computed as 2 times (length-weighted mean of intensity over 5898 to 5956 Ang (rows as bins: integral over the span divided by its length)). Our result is 37.6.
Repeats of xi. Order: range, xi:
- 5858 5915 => 36.0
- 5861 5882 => 39.2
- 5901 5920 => 36.9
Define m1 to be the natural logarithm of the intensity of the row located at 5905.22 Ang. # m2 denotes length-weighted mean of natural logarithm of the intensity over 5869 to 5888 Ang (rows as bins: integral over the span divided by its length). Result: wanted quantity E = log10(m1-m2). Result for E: -1.44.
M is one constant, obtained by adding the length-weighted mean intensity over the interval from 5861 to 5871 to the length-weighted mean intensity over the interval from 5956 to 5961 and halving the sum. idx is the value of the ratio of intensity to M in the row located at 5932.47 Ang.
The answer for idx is 1.00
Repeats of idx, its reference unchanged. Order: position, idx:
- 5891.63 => 0.76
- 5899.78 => 0.84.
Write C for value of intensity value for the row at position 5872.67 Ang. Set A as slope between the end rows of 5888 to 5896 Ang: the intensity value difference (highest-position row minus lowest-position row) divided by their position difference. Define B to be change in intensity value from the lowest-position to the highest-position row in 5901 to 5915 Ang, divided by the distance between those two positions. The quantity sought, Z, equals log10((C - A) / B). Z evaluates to 2.15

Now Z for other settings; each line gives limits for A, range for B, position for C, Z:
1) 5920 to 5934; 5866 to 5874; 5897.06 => 2.30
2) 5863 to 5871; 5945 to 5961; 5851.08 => 2.52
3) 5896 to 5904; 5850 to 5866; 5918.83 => 2.10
